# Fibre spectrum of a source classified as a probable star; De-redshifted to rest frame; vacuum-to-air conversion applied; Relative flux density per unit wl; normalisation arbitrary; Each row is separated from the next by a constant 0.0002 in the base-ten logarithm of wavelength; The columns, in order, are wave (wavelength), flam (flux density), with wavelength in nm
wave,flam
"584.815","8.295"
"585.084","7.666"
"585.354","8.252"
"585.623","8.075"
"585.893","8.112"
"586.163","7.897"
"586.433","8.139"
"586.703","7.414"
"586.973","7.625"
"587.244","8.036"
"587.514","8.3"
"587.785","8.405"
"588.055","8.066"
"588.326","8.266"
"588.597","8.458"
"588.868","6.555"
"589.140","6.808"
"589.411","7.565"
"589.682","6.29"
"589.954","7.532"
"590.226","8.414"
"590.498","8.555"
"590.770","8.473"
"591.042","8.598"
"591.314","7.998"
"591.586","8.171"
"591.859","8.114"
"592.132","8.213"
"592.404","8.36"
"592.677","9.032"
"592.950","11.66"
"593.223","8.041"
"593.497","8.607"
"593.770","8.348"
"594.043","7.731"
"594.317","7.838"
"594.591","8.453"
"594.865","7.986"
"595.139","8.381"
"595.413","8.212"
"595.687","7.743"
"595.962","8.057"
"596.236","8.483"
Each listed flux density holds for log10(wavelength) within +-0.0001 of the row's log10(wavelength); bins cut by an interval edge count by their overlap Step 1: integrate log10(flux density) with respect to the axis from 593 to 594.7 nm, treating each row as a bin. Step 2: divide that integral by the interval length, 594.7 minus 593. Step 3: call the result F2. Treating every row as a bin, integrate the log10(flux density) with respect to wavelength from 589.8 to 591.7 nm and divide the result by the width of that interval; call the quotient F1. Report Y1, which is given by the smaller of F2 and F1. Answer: 0.915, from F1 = 0.915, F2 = 0.919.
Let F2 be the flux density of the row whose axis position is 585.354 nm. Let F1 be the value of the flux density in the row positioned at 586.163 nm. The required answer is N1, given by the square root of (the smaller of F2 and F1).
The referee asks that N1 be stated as 2.81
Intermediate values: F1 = 7.897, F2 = 8.252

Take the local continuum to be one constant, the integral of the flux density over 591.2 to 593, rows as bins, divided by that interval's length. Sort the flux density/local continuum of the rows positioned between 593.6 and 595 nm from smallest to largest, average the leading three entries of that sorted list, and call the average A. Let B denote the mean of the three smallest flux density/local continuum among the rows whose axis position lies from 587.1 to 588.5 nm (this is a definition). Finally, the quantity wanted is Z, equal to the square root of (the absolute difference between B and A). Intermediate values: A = 0.91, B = 0.937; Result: 0.18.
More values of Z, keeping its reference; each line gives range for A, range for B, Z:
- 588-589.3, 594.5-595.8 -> 0.31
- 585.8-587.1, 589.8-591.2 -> 0.24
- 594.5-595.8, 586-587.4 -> 0.20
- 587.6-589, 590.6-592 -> 0.23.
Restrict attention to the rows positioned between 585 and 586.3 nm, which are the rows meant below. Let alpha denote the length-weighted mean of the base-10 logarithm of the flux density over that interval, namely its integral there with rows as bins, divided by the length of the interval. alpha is 0.904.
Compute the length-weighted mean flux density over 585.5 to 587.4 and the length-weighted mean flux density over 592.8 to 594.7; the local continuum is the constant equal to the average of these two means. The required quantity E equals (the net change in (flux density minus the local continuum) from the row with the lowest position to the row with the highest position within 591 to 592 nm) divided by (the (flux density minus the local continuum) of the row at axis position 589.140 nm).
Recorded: 0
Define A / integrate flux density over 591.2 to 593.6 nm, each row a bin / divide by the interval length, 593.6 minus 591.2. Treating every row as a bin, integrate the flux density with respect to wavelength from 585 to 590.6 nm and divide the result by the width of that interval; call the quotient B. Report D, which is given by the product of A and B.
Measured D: 68.0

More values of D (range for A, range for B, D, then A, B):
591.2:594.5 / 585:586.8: 67.7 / 8.51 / 7.95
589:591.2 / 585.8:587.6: 61.6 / 7.78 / 7.92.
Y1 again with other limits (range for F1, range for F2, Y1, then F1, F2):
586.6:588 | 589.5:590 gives 0.835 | 0.902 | 0.835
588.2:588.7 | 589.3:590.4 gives 0.872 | 0.922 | 0.872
